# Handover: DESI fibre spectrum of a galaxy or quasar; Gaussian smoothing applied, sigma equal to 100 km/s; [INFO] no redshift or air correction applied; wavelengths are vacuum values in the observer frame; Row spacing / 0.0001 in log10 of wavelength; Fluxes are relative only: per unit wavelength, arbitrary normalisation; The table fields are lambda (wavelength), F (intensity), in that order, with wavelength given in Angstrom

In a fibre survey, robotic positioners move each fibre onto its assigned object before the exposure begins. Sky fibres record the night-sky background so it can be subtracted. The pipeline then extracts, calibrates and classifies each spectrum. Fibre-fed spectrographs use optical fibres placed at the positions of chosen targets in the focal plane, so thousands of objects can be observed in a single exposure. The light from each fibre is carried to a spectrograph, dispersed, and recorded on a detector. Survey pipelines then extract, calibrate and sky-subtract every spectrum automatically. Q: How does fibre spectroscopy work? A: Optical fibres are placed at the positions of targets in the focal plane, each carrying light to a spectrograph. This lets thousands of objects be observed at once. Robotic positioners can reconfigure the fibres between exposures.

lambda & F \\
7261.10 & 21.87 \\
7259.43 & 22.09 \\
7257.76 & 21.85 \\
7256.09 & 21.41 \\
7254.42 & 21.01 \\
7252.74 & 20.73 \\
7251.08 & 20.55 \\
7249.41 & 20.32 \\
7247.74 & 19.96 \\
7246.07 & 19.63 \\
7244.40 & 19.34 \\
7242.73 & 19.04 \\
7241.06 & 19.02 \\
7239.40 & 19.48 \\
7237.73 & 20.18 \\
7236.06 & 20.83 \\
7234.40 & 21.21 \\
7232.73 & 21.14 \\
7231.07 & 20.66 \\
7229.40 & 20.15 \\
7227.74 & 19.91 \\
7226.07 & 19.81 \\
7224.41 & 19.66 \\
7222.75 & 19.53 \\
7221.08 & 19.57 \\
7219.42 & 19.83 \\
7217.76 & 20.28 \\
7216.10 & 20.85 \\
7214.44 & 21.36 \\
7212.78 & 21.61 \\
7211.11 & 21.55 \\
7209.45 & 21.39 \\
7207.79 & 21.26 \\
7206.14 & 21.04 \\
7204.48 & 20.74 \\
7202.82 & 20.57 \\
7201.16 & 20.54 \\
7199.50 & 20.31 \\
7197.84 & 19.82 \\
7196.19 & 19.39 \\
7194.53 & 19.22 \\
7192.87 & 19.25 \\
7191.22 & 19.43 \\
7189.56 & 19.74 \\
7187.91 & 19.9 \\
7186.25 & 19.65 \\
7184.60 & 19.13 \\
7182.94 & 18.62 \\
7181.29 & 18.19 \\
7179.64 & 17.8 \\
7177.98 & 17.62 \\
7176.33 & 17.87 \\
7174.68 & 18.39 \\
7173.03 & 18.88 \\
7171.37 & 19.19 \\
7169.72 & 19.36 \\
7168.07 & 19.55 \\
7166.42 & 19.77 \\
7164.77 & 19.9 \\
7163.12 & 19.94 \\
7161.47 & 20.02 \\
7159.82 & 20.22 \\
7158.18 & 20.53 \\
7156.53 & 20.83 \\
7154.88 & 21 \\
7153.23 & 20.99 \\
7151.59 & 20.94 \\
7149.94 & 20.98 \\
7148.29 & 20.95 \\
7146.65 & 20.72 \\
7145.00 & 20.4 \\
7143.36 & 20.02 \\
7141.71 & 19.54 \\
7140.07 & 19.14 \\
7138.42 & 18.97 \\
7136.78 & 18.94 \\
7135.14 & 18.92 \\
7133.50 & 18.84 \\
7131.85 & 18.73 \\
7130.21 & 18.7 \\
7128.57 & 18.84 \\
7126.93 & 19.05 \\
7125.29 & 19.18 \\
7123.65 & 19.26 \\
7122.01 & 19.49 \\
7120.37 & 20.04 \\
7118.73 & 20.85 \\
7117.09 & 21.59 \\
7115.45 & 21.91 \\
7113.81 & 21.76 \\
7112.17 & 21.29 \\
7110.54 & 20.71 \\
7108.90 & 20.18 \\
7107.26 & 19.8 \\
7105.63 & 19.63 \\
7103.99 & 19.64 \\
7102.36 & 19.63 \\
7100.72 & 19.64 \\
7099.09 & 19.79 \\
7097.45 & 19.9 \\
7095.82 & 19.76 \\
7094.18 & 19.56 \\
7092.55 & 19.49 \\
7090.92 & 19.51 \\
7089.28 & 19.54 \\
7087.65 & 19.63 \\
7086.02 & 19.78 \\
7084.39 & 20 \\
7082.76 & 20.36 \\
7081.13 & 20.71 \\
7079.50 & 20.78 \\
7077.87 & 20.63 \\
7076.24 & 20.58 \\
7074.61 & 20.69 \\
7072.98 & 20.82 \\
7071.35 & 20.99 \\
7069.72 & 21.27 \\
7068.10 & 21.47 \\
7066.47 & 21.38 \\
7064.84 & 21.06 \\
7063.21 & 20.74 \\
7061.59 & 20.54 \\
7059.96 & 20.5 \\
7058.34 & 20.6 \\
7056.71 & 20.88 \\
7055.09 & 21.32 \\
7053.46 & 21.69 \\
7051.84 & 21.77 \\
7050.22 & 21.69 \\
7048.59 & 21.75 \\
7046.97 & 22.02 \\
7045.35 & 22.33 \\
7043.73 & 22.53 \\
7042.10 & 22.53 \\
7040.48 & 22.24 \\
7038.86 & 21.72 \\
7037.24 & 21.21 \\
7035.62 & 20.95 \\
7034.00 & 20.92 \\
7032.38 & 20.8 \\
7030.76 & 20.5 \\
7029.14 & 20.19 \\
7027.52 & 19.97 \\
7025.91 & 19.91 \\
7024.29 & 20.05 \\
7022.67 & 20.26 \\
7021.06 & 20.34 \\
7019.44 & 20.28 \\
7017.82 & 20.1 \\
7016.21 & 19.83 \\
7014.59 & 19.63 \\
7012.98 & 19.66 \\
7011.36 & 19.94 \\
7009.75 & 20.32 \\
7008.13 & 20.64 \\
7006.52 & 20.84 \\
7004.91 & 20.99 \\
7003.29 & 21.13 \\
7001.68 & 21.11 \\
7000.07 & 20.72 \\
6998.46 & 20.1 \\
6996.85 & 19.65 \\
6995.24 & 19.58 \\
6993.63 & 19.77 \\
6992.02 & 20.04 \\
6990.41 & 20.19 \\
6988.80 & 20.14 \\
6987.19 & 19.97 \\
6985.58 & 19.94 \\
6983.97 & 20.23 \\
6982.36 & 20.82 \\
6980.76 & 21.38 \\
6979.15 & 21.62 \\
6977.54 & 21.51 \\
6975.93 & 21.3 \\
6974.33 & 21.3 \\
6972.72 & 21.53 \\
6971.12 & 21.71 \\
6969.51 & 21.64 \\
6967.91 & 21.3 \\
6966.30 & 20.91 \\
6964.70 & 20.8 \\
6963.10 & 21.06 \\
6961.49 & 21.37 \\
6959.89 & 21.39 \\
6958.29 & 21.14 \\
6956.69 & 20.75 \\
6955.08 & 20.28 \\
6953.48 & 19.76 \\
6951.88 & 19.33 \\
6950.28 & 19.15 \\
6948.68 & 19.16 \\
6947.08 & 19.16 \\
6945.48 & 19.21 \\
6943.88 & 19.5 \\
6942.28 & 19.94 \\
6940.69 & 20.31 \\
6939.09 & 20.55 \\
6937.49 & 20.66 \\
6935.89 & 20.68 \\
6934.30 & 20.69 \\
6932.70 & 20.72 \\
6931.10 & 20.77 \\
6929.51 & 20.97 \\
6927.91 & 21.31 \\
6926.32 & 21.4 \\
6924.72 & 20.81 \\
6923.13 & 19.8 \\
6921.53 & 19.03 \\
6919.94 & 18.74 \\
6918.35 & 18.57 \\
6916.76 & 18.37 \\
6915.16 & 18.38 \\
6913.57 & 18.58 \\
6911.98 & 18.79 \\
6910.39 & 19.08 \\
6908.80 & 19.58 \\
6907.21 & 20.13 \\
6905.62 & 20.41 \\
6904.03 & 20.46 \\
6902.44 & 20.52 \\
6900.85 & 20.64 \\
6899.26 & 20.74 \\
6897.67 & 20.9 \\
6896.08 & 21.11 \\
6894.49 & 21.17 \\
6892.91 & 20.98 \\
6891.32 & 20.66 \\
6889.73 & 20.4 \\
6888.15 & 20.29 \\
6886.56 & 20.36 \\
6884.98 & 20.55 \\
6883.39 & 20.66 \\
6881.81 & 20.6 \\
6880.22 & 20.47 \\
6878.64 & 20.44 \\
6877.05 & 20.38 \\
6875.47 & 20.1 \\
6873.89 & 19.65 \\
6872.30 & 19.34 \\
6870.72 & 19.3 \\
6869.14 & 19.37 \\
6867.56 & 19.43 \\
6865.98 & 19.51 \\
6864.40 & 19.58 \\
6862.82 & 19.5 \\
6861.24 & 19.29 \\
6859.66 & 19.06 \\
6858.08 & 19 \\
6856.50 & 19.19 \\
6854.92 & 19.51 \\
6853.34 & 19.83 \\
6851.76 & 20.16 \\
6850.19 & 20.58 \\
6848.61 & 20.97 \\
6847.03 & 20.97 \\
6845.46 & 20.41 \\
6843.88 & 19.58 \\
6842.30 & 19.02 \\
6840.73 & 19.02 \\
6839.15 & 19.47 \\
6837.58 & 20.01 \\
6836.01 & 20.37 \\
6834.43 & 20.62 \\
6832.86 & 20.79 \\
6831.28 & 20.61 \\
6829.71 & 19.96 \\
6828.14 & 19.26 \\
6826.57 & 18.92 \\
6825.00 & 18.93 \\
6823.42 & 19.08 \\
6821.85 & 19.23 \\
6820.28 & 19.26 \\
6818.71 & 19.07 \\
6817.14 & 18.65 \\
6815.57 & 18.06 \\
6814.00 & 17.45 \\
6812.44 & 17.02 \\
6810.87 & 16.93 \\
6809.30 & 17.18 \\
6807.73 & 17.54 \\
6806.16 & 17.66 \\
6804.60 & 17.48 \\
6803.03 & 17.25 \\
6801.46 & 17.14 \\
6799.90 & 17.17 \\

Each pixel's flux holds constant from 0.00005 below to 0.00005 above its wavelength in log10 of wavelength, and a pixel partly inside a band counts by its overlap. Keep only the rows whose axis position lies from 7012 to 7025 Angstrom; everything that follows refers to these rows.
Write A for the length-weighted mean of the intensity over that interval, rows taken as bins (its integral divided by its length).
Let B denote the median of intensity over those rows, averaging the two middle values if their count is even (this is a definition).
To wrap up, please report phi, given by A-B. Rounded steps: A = 20.0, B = 20.1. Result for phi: -0.06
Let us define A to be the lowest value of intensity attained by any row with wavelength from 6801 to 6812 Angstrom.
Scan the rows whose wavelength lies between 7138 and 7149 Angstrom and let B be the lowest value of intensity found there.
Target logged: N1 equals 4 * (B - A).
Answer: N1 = 8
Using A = 16.93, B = 18.97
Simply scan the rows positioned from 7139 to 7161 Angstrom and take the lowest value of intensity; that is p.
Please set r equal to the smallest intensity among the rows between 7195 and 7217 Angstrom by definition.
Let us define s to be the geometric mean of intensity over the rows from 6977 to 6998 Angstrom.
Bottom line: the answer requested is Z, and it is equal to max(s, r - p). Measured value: 20.36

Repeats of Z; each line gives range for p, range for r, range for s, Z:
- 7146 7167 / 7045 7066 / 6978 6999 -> 20.25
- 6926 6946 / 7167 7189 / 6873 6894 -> 20.42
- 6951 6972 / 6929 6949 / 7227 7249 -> 20.03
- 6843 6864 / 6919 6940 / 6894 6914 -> 20.14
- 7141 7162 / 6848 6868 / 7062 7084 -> 20.88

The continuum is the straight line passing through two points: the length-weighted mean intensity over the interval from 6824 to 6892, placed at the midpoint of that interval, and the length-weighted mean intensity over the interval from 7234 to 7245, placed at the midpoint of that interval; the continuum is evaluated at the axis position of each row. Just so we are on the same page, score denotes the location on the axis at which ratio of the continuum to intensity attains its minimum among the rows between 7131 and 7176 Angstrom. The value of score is 7154.88 Angstrom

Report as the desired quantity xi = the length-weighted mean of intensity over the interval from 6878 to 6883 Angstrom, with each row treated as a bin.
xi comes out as 20.5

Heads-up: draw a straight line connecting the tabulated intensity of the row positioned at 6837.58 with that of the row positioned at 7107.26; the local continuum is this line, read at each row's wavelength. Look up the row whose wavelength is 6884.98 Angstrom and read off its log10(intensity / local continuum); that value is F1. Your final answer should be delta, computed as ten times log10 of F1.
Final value -19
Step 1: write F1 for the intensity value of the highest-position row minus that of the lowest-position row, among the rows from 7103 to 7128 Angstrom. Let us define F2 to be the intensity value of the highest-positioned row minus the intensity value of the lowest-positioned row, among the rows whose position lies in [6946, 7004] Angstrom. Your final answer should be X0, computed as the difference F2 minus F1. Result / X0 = 2.6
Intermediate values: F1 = -0.6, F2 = 2.0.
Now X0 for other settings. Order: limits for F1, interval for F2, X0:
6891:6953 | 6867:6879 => 2.3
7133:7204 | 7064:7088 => -3.2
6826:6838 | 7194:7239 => -0.1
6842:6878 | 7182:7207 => 1.1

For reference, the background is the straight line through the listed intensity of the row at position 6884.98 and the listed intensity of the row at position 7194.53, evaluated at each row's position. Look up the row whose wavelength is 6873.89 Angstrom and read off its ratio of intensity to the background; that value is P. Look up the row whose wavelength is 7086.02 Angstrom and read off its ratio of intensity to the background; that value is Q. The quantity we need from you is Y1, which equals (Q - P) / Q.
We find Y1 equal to 0.05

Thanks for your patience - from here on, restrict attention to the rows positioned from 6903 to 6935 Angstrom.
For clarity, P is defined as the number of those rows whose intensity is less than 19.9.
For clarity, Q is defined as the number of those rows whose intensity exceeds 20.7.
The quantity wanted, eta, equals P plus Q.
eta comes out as 16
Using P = 10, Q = 6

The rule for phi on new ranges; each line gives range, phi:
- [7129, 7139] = -0.02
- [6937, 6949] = 0.10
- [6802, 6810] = -0.07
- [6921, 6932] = -0.20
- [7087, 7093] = 0.01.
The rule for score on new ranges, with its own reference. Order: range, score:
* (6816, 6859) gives 6848.61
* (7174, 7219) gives 7212.78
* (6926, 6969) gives 6926.32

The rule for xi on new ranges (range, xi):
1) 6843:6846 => 19.9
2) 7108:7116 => 21.1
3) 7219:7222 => 19.6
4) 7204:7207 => 21.0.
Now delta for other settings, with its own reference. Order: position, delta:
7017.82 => -23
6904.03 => -20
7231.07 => -17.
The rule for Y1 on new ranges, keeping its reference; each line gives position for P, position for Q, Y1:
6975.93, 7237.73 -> 0.00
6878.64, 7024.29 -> 0.01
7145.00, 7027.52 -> -0.05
